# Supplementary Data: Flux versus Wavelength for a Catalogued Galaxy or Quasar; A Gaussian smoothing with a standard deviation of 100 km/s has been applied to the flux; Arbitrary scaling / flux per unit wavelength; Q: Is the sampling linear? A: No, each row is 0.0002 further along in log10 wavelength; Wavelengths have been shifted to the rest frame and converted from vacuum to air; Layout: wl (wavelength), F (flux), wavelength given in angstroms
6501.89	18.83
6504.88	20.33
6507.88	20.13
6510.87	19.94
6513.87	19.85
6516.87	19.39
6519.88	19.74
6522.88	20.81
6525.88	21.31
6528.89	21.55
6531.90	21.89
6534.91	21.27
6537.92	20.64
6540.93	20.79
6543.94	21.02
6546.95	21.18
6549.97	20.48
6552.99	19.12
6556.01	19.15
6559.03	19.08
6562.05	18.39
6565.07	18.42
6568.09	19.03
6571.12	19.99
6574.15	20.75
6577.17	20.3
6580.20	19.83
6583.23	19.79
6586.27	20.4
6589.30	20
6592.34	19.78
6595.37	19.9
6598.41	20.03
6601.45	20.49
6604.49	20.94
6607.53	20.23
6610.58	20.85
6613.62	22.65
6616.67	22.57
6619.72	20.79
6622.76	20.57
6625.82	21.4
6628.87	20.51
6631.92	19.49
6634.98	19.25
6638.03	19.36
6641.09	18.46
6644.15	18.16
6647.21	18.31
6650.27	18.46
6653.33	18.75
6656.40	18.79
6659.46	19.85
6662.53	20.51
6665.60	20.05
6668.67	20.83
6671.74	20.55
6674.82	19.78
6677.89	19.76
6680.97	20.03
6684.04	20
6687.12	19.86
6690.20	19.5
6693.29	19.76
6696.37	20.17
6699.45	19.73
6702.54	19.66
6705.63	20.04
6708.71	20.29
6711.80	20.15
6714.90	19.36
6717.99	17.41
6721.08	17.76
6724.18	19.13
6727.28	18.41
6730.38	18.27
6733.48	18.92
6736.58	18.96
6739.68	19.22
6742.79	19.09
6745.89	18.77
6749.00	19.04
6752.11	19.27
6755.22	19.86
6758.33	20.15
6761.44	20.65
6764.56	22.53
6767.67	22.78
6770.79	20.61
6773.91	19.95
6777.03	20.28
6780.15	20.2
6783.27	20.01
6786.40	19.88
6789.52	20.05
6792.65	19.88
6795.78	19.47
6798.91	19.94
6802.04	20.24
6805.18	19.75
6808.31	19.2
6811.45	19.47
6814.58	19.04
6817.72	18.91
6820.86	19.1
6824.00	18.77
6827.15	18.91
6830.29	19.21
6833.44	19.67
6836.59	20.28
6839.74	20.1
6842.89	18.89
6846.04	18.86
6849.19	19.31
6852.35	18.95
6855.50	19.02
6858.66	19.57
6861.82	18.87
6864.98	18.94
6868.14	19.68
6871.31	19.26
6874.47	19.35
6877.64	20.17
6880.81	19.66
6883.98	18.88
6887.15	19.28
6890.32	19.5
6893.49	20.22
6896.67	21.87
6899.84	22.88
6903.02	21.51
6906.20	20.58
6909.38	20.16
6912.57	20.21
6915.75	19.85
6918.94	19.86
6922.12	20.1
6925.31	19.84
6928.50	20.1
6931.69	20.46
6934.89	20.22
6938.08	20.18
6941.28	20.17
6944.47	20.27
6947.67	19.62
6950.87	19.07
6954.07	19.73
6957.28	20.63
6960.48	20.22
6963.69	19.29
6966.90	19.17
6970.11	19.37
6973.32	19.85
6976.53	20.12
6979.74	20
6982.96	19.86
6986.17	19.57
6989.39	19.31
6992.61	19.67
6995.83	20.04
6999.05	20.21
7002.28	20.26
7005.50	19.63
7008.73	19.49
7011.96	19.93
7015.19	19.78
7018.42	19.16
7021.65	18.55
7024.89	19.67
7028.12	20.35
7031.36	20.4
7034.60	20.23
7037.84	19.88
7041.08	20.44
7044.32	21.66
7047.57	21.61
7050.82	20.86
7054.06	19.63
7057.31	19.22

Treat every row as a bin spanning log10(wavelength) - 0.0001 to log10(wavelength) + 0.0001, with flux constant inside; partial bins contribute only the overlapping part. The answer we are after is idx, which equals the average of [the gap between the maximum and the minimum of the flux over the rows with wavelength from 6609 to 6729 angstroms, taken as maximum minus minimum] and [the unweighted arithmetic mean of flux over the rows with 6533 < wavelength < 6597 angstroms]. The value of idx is 12.6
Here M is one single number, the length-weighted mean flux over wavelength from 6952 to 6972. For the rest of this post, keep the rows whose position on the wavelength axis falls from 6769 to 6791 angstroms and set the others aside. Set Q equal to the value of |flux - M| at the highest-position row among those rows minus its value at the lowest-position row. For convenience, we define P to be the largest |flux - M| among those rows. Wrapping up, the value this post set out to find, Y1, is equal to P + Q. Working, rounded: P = 0.90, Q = -0.56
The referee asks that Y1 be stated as 0.3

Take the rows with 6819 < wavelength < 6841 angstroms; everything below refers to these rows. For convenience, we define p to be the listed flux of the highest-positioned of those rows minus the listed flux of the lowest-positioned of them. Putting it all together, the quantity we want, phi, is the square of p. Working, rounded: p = 1.0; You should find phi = 1.00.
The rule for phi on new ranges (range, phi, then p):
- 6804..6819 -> 0.71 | -0.8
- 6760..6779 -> 0.14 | -0.4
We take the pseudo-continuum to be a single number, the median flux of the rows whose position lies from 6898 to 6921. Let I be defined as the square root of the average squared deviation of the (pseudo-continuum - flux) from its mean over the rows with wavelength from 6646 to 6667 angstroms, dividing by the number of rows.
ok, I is 0.8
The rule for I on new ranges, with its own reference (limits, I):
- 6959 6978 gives 0.4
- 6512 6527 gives 0.7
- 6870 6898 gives 0.8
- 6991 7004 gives 0.2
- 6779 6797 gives 0.2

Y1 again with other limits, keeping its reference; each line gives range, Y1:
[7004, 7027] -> 1.1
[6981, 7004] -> 0.9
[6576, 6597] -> 0.3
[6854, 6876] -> 0.5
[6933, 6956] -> 0.2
